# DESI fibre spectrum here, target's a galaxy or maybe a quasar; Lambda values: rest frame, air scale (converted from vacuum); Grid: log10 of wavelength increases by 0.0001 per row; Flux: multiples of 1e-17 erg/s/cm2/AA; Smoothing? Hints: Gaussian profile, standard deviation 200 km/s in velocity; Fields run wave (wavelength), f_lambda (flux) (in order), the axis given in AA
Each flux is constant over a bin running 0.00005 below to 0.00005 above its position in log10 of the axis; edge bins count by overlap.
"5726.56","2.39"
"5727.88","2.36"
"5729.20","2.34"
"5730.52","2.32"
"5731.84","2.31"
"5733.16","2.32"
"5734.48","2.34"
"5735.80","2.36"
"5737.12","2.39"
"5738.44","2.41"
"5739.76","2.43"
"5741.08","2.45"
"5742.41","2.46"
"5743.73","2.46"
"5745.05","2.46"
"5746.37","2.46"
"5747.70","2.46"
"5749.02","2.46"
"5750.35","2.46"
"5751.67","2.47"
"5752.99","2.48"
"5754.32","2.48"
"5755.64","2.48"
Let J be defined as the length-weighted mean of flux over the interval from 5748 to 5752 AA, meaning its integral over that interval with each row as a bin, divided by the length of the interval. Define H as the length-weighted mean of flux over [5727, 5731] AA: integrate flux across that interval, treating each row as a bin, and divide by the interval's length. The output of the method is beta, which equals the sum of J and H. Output 4.81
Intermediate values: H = 2.34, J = 2.46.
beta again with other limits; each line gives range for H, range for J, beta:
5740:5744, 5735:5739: 4.84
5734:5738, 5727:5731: 4.71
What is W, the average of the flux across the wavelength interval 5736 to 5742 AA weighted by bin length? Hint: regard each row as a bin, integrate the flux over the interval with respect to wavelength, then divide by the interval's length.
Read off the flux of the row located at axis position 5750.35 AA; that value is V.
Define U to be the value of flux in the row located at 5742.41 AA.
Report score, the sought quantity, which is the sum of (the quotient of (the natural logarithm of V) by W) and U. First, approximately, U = 2.46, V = 2.46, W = 2.416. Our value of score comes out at 2.83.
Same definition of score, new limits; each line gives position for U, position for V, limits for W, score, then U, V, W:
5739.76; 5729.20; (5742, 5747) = 2.78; 2.43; 2.34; 2.464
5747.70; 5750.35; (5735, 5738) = 2.84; 2.46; 2.46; 2.378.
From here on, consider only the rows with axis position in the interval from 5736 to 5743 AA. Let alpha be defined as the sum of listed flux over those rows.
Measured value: 12.1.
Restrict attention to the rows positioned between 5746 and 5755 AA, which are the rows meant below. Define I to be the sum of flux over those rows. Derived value 17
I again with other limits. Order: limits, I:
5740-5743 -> 5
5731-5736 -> 9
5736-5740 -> 7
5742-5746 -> 7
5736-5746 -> 17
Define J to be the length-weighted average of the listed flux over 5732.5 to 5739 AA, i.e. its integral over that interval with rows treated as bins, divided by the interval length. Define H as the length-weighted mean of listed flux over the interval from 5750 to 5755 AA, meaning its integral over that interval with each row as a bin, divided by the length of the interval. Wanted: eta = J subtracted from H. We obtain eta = 0.11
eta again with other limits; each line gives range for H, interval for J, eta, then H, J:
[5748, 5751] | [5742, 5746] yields -0.01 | 2.458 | 2.46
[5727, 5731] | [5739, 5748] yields -0.11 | 2.342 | 2.45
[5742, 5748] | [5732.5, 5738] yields 0.10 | 2.461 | 2.36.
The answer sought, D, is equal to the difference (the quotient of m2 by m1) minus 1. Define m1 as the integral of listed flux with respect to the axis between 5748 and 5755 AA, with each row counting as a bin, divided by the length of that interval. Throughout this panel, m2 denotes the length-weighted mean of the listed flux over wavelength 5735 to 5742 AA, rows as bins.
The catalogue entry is -0.03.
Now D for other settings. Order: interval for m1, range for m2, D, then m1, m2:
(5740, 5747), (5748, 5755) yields 0.01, 2.46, 2.47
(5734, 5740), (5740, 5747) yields 0.03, 2.39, 2.46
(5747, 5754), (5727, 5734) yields -0.05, 2.46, 2.33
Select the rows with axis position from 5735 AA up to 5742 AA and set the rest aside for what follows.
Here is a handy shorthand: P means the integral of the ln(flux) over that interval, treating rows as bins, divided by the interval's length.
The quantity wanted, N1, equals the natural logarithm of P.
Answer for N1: -0.129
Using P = 0.879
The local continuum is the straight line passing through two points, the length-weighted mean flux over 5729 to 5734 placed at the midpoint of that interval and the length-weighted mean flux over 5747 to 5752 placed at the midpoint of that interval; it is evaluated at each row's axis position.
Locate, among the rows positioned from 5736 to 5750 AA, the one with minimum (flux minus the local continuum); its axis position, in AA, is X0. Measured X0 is 5749.02 AA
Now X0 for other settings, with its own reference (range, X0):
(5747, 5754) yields 5752.99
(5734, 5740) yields 5734.48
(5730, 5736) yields 5733.16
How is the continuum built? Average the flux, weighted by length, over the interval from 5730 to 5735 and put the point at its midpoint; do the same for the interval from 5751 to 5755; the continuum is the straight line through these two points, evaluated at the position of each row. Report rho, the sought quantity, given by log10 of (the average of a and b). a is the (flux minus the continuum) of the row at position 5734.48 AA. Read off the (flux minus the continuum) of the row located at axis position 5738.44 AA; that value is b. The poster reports -1.66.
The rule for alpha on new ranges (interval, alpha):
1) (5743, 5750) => 12.3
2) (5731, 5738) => 11.7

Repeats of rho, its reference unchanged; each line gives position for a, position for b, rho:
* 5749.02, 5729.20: -1.58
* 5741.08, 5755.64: -1.72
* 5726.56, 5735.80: -1.20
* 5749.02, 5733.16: -3.03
